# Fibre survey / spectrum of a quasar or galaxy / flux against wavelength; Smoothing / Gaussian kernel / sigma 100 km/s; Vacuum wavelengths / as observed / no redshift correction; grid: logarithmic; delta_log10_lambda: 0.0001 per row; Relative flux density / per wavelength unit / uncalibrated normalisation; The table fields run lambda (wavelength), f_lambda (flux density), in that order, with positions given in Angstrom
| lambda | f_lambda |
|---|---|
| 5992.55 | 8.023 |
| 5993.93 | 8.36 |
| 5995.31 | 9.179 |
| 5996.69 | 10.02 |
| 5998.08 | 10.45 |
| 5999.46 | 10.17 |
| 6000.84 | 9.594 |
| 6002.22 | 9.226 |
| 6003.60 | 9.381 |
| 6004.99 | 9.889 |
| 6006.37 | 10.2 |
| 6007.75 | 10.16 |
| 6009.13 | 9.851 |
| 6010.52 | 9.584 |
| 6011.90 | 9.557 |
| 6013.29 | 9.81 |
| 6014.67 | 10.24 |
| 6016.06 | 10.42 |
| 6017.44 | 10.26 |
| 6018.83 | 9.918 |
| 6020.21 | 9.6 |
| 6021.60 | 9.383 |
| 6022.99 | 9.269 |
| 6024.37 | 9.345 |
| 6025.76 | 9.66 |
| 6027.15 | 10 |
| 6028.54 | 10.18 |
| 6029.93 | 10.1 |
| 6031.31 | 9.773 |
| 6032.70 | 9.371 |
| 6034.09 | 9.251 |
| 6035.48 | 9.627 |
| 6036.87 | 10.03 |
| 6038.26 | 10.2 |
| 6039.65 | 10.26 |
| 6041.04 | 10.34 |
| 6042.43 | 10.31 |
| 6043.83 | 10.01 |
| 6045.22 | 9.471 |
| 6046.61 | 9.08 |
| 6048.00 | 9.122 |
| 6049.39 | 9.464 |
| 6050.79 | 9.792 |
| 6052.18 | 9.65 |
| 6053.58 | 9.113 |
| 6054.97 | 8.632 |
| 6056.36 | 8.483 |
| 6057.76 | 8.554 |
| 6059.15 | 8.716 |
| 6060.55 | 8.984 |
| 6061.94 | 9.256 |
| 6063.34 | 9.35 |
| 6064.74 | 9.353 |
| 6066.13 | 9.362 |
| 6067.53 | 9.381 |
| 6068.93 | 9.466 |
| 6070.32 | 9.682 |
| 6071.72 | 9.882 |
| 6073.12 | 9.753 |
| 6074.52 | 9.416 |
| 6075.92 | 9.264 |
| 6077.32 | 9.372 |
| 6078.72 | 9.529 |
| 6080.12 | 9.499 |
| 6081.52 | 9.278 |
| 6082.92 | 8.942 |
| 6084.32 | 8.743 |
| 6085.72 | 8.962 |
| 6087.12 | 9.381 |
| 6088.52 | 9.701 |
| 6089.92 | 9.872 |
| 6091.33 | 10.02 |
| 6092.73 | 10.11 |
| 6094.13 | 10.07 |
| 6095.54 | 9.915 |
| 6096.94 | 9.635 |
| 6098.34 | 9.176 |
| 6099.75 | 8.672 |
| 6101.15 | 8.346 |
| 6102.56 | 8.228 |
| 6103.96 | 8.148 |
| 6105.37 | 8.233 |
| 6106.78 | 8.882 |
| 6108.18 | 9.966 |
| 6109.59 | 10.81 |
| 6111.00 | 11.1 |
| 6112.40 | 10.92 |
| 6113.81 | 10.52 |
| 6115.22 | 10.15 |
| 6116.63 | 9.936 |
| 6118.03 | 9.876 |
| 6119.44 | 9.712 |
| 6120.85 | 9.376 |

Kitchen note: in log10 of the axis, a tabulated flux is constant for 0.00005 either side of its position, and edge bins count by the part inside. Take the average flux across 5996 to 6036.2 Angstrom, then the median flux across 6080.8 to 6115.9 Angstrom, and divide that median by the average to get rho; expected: 0.9829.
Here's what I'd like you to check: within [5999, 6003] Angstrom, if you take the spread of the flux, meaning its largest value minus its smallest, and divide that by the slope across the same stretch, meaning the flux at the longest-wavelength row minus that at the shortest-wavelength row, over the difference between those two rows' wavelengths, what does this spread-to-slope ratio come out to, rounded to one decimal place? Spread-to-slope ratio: -2.8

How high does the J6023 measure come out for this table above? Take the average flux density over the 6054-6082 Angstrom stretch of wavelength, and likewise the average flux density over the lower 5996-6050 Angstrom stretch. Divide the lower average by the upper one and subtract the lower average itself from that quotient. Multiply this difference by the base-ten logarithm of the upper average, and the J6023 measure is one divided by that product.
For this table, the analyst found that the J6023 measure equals -0.118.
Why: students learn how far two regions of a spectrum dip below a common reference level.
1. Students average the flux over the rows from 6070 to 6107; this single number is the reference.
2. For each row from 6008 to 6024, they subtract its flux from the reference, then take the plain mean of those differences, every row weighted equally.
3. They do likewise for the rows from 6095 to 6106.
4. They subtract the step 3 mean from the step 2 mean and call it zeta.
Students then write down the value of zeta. -1.0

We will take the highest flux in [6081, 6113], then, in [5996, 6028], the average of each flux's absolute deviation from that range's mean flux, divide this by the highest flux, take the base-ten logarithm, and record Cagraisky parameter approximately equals -1.54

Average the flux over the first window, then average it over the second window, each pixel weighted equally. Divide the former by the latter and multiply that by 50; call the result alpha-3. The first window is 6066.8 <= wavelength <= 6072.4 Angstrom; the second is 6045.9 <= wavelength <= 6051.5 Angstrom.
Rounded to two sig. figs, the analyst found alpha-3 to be 51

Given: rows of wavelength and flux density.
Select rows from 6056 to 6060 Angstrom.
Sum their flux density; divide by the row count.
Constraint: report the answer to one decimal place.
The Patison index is 8.6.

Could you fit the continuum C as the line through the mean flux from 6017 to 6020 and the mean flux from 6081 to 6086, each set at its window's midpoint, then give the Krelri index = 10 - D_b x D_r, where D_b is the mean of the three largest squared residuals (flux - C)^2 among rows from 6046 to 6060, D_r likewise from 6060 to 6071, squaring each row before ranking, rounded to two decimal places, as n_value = 9.89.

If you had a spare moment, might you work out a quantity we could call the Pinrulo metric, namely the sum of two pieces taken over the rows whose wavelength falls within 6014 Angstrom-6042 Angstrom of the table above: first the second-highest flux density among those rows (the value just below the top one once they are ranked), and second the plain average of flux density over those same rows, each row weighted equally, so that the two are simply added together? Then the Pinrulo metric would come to 20.2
